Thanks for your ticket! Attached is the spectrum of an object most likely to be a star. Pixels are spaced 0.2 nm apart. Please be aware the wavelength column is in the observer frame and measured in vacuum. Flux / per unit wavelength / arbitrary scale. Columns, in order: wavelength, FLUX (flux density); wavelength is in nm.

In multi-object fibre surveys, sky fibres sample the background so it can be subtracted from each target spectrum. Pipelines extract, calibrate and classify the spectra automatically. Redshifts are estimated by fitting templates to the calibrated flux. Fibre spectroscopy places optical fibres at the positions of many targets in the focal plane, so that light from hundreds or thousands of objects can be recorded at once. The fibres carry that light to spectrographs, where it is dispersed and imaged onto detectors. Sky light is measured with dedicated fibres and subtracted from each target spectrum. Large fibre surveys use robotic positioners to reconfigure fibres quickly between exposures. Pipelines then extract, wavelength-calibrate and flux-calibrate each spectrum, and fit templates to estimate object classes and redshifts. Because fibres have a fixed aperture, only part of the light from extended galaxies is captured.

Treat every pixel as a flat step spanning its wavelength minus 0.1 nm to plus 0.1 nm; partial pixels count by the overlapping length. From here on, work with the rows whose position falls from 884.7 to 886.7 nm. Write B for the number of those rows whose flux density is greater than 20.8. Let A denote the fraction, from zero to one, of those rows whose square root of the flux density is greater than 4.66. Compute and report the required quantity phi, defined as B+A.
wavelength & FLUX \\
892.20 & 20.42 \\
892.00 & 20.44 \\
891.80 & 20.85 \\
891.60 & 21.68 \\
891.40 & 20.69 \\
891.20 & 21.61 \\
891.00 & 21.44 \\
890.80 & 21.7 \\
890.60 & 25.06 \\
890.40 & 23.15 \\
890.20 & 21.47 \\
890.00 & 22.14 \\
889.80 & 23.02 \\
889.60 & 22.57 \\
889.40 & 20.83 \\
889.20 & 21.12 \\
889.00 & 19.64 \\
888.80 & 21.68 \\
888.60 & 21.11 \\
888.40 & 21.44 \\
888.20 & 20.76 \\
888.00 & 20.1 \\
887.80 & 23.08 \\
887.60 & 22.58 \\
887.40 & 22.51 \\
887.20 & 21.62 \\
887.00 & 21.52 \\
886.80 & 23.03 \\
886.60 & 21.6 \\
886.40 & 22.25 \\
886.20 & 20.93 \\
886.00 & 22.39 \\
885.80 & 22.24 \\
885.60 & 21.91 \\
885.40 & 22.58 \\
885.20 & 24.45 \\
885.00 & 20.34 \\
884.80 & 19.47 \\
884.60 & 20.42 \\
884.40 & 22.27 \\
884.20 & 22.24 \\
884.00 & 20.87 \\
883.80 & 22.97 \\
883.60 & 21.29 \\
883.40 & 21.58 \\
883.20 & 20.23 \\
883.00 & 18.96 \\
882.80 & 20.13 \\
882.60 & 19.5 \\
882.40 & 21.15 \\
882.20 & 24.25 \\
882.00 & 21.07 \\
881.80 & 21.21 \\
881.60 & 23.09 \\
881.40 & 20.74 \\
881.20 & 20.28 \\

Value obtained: 8.6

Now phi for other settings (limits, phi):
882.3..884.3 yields 6.2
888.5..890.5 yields 9.4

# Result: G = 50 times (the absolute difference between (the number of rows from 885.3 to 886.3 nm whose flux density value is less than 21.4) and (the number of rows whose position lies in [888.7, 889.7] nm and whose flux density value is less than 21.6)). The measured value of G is 100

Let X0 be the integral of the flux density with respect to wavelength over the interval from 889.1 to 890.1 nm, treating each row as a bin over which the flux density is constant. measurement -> 21.9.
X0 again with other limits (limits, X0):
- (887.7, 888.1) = 8.6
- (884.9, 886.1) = 26.8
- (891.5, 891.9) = 8.5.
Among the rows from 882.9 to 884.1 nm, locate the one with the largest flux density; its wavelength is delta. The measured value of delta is 883.80 nm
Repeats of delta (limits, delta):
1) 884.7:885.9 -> 885.20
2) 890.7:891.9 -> 890.80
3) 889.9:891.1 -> 890.60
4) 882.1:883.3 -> 882.20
